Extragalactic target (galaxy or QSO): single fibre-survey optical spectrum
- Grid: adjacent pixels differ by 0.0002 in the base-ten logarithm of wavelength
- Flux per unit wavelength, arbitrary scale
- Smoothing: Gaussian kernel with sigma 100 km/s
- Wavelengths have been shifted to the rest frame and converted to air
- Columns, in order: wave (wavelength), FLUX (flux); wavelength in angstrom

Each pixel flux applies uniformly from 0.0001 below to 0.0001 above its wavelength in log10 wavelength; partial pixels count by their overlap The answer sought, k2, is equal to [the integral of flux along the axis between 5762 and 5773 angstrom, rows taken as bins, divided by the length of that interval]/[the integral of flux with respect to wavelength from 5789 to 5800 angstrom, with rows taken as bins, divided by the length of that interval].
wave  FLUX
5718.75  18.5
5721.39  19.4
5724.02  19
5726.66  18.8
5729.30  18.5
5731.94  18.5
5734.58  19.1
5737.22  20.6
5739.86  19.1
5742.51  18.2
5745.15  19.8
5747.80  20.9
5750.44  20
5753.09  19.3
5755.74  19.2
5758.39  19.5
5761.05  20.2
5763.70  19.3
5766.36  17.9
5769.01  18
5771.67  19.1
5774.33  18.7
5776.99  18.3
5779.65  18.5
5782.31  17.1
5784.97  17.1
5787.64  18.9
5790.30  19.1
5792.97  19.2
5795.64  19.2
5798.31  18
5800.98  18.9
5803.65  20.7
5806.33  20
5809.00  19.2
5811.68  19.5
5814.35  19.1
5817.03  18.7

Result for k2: 0.99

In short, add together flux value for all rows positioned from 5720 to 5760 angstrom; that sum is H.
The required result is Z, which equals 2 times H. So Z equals 580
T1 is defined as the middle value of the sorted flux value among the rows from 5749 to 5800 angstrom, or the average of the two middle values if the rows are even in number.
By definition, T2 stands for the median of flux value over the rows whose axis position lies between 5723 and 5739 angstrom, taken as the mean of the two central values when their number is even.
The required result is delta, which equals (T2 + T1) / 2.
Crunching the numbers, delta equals 19.0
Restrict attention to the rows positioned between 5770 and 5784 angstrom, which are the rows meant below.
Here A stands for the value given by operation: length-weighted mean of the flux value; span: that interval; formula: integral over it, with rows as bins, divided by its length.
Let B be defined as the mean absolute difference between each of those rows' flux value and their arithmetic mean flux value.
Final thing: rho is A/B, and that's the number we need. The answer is 36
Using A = 18.3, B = 0.51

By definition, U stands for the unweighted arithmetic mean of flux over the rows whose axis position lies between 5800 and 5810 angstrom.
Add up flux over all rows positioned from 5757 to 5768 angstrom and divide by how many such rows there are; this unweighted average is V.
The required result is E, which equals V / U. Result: 0.98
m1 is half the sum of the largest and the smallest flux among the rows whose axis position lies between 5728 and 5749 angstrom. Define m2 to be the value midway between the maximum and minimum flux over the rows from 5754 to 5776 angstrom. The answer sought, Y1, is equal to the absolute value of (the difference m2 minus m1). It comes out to 0.5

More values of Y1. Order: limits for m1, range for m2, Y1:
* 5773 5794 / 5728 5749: 1.4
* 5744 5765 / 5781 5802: 1.9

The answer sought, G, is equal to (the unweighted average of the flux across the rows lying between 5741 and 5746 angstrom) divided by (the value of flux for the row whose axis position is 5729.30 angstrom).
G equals 1.03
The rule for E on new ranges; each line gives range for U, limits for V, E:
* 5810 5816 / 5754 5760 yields 1.00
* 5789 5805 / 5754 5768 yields 1.00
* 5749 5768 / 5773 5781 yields 0.96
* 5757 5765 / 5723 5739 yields 0.97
